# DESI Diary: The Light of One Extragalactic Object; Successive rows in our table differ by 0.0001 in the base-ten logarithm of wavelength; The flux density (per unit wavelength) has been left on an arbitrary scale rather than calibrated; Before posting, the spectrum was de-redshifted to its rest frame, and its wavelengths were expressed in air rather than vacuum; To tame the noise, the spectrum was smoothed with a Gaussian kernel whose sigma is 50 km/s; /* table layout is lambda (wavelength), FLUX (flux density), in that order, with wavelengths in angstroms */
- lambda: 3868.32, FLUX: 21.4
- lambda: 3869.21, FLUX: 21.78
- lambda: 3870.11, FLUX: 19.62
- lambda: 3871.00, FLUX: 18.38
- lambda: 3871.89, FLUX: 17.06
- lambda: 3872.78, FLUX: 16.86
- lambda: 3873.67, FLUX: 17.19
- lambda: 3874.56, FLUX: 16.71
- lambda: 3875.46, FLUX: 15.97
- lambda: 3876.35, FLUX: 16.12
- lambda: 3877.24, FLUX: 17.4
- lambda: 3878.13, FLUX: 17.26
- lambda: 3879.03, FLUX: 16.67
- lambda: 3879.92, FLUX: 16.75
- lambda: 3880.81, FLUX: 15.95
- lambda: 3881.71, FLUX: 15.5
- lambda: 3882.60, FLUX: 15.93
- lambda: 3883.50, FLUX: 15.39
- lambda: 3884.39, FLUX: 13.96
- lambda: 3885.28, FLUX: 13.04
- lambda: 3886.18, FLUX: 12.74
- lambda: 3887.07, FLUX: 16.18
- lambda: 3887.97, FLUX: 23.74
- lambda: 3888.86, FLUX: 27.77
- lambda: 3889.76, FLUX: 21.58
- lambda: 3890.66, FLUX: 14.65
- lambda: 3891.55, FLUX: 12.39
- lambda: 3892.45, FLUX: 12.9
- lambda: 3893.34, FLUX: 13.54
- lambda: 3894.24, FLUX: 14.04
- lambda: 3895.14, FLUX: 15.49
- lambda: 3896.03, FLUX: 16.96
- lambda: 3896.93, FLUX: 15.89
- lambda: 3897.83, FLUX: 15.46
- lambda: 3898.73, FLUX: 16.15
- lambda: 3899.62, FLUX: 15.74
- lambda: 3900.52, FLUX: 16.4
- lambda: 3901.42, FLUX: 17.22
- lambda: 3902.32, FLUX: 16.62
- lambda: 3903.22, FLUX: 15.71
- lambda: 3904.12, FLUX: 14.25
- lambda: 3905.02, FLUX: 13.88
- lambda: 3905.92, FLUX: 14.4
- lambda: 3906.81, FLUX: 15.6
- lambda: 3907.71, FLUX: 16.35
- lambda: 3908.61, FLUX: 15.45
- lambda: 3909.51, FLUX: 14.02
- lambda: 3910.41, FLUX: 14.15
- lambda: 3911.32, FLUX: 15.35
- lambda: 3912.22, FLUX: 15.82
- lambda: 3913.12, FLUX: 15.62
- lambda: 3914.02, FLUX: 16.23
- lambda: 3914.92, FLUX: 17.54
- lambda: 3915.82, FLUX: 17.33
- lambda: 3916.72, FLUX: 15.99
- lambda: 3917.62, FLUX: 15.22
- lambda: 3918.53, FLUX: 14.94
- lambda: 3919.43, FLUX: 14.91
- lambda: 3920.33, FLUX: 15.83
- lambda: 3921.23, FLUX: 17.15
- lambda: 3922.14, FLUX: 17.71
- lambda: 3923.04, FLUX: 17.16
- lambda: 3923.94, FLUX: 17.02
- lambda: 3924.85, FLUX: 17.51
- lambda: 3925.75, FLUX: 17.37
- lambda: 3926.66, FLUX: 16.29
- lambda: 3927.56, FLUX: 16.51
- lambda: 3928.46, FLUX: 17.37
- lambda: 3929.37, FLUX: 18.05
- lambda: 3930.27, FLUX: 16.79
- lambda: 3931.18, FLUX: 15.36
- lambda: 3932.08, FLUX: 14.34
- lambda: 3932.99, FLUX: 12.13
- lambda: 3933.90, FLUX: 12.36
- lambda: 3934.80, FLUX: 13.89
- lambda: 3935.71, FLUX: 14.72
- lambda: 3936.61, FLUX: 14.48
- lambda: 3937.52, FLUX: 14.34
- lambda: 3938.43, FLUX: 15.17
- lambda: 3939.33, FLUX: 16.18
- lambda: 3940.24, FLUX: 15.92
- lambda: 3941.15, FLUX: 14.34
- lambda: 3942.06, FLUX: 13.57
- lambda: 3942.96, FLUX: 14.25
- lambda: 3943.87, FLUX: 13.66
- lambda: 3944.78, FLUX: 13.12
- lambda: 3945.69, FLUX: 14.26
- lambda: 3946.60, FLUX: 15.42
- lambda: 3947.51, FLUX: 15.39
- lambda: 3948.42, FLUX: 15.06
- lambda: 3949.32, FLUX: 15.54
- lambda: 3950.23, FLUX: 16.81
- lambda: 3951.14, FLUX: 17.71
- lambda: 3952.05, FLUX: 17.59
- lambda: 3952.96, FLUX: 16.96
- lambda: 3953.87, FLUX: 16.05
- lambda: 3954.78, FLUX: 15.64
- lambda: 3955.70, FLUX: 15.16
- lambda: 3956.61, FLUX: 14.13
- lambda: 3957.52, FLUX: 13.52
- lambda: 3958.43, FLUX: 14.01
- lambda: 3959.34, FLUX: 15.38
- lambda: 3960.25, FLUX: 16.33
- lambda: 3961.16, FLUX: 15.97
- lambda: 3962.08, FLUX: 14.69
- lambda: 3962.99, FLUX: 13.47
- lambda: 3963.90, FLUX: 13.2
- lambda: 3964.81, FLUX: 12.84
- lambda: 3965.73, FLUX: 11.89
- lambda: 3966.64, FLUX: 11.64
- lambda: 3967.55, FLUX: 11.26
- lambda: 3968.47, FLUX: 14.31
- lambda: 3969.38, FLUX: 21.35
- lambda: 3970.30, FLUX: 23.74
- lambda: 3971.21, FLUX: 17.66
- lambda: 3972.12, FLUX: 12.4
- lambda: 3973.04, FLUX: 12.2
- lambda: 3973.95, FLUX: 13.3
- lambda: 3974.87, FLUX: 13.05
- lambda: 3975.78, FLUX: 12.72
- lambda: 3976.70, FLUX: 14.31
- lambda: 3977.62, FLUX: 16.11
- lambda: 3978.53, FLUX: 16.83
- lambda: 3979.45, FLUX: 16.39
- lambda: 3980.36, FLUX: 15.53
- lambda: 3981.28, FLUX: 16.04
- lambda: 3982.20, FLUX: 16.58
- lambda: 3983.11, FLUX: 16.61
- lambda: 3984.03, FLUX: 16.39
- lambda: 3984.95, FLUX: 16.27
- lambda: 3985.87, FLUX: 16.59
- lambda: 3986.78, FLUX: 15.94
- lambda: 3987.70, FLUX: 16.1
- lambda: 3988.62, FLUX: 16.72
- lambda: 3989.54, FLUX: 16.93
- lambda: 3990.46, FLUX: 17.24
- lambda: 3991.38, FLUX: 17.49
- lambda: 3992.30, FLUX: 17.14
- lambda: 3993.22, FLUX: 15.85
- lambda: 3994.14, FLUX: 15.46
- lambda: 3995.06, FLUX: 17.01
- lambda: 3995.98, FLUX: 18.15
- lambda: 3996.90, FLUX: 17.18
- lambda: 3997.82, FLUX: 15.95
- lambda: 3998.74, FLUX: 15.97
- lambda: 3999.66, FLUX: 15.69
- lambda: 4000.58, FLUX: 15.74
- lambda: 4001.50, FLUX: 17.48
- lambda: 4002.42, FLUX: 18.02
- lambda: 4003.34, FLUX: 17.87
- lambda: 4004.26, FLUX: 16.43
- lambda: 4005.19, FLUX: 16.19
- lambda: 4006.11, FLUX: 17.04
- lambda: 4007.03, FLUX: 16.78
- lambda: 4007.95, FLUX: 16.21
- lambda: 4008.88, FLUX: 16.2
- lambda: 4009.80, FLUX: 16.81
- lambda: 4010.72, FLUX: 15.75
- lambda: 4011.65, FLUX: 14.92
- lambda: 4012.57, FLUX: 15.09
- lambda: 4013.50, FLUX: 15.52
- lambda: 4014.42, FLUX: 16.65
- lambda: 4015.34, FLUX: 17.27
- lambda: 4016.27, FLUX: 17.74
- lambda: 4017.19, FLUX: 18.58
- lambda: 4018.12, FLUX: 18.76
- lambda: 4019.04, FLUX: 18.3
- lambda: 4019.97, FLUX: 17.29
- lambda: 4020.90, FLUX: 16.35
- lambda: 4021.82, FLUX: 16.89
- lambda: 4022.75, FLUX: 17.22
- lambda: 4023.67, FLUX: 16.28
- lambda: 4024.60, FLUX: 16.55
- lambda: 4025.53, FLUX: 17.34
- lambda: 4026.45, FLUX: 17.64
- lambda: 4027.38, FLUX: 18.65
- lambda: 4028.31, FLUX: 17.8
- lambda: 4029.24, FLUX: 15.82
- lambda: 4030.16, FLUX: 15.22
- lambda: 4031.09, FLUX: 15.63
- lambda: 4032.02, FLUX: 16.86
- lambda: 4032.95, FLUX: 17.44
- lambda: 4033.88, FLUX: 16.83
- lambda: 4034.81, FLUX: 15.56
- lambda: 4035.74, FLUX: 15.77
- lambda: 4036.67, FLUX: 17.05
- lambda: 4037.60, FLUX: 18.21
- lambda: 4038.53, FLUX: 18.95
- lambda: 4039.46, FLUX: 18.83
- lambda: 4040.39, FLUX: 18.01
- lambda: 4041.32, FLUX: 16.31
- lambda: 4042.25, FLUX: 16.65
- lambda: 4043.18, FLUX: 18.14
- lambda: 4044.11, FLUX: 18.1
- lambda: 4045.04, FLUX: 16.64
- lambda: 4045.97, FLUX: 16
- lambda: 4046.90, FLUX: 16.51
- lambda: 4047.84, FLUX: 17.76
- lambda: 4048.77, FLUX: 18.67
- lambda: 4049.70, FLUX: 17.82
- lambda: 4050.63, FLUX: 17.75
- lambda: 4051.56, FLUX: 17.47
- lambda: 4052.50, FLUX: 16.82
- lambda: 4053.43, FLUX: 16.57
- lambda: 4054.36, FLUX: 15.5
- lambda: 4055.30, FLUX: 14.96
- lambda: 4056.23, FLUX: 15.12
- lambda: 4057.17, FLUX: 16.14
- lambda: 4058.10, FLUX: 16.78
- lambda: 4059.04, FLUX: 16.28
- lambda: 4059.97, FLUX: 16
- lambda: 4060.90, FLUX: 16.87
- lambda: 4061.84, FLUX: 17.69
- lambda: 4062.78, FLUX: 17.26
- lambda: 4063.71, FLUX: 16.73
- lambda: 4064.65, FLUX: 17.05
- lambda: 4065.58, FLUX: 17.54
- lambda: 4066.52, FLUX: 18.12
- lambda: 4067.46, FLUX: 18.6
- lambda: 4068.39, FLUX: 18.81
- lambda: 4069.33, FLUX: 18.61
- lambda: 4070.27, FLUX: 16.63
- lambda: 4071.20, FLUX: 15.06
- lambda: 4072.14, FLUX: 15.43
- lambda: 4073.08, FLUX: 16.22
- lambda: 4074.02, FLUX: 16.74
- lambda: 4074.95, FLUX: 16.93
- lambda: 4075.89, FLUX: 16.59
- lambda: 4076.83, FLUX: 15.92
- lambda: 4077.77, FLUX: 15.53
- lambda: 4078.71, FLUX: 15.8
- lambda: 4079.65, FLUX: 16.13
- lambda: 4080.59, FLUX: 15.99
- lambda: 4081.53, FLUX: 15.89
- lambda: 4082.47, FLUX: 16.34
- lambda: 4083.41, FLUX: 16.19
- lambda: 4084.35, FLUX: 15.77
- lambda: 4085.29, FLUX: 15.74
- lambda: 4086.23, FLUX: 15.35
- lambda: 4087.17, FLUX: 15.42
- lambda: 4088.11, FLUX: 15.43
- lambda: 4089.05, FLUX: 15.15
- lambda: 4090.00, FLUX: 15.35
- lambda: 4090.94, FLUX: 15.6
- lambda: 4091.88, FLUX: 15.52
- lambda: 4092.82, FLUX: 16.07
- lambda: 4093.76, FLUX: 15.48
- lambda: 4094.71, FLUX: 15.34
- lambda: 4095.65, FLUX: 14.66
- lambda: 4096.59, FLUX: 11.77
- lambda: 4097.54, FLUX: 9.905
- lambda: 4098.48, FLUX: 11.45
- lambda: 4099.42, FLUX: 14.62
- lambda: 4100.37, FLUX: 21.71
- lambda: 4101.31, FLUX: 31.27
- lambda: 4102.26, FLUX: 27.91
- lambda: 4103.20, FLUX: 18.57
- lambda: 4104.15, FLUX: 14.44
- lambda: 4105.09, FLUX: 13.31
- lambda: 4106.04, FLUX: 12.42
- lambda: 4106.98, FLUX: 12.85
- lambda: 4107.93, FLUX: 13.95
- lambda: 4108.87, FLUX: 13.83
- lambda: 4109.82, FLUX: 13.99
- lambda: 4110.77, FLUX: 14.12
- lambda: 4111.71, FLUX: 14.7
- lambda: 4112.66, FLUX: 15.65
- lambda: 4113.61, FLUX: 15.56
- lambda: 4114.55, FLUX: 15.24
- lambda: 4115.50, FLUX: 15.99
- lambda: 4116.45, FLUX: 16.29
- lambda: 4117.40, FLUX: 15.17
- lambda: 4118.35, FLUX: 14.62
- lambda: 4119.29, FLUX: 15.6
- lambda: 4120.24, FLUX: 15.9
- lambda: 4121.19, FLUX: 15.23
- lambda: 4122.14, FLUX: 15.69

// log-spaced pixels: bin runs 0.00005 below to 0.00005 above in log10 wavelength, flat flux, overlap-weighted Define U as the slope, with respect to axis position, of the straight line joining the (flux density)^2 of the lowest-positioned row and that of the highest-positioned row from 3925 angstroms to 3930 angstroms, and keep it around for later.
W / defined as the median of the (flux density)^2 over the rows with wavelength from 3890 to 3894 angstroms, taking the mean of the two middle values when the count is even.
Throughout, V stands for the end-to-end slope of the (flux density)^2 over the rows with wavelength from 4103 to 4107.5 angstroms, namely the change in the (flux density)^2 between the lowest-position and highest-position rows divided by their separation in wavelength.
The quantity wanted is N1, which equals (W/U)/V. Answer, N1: -1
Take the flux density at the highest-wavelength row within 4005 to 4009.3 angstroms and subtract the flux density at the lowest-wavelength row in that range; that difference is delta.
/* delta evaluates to 0.0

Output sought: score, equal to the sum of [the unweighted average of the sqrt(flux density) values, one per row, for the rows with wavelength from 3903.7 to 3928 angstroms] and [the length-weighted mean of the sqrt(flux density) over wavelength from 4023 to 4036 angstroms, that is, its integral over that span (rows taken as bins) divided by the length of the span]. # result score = 8.07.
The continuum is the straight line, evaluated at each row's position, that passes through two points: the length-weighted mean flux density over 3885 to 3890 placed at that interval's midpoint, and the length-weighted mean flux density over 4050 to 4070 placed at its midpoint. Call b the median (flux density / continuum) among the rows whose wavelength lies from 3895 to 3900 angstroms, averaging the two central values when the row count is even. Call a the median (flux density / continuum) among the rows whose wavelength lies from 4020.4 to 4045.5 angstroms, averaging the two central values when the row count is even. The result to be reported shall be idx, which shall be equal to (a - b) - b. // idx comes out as -0.68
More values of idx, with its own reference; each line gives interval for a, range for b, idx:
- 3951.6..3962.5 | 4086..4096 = -1.01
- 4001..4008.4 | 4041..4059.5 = -0.98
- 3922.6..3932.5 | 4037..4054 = -1.17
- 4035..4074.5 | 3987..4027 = -0.91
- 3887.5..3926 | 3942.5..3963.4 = -0.84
